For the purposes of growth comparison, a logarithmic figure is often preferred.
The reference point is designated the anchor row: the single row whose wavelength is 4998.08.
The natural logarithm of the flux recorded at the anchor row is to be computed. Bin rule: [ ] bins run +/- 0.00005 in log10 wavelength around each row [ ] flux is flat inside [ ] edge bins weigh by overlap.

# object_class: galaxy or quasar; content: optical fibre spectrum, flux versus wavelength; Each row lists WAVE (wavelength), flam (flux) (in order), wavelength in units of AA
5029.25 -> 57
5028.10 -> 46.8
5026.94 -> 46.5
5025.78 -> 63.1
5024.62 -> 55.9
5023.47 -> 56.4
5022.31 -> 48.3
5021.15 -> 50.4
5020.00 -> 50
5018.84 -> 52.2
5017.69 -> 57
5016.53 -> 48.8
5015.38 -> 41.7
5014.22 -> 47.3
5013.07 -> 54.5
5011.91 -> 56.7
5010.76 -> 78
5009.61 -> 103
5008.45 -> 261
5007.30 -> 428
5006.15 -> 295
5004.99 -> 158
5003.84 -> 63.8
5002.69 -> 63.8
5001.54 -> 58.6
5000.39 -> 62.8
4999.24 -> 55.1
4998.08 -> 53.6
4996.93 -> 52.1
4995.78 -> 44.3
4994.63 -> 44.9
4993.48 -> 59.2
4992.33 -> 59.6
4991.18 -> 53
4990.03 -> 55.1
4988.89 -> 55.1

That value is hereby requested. 3.98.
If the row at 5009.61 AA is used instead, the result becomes 4.63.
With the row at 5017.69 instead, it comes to 4.04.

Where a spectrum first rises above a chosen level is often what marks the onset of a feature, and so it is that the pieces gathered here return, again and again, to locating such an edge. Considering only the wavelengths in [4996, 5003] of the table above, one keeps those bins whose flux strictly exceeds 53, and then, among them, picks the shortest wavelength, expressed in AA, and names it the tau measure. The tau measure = 4998.08 AA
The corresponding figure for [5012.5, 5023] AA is 5013.07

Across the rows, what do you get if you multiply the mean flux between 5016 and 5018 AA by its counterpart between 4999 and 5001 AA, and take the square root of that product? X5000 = 56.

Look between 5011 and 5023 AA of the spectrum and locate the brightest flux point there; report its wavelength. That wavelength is 5017.69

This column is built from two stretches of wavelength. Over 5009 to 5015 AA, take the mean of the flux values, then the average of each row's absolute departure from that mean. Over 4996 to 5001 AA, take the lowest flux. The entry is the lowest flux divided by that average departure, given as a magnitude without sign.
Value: 2.9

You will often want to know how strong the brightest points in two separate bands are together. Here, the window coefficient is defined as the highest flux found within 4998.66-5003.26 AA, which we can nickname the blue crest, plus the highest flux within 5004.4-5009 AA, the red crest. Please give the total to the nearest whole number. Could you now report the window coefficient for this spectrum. 492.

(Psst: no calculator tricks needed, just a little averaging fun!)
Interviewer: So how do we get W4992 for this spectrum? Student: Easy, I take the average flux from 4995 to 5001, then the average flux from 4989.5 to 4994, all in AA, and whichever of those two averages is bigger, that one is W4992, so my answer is 57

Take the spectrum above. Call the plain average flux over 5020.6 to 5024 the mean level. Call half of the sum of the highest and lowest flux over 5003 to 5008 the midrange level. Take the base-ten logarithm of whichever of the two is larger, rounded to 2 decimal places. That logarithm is 2.39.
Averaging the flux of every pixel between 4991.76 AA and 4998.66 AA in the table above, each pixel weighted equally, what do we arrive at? 52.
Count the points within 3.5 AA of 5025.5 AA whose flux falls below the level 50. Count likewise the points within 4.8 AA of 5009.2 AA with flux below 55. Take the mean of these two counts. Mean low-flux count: 2.0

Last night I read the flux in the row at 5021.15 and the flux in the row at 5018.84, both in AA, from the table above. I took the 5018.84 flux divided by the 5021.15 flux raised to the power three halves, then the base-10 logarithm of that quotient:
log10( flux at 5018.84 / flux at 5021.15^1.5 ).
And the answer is -0.84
